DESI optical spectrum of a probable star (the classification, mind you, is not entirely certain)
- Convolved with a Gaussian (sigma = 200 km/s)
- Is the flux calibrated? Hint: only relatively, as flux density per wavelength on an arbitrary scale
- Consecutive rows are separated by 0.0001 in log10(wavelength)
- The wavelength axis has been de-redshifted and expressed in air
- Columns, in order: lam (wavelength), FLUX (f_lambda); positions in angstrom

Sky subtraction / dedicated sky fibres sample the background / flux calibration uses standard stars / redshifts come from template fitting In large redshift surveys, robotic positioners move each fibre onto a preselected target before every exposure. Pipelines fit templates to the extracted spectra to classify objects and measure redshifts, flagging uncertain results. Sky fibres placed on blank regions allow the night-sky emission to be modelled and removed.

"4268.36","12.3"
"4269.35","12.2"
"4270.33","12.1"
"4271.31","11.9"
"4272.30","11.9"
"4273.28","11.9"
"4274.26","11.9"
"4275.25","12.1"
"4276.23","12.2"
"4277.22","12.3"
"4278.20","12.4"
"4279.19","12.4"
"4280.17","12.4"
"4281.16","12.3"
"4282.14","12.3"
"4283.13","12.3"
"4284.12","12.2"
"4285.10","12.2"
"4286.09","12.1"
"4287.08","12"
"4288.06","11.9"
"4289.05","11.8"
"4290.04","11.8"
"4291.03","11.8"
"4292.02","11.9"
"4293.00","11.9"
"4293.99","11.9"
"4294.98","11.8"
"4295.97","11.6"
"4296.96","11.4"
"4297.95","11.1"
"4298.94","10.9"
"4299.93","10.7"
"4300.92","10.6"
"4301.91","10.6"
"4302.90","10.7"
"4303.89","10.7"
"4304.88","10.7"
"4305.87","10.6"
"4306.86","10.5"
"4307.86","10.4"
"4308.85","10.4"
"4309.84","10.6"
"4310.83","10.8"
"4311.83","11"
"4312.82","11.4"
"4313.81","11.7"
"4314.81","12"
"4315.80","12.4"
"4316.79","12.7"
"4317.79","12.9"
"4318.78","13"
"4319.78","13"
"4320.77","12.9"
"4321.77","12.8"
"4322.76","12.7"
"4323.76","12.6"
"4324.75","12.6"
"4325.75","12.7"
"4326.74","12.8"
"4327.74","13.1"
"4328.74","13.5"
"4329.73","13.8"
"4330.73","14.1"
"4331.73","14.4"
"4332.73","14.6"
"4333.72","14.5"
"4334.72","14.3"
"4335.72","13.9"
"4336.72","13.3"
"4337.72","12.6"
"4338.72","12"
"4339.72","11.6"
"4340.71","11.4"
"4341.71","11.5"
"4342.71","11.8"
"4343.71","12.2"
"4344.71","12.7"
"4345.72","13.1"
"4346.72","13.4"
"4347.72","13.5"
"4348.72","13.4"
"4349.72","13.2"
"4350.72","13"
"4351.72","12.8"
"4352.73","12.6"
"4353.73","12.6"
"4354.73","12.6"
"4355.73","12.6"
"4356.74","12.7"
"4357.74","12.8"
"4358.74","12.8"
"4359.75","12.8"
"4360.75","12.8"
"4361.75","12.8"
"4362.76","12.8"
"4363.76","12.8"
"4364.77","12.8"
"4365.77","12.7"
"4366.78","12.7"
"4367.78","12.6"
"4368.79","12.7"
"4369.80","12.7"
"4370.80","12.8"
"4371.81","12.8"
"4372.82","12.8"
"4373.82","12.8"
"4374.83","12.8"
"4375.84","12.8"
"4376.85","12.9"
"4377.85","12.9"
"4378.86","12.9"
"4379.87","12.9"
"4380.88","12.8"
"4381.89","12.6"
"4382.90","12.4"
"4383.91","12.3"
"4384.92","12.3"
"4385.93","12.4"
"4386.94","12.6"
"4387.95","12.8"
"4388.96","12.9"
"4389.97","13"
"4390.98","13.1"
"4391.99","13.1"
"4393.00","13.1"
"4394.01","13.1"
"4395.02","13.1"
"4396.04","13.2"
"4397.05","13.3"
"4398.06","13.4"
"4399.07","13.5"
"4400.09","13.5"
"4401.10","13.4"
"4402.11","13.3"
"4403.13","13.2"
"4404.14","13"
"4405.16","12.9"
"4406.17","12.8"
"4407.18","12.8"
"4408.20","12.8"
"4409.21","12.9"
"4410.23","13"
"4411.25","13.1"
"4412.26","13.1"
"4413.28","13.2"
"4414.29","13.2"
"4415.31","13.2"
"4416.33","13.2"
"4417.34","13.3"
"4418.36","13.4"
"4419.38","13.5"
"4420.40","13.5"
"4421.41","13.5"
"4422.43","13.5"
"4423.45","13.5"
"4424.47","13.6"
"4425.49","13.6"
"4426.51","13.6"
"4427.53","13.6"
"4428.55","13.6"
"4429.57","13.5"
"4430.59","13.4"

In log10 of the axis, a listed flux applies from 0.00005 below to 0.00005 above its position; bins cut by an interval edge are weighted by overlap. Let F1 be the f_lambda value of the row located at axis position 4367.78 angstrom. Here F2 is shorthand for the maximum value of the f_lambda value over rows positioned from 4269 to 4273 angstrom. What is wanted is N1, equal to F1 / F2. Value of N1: 1.03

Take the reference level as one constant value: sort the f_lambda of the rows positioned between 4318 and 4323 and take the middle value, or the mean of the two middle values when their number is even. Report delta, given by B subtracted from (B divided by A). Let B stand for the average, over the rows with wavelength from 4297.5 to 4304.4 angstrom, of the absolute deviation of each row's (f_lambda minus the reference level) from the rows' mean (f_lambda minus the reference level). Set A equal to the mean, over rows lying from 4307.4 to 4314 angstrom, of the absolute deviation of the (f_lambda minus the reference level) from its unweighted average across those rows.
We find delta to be 0.2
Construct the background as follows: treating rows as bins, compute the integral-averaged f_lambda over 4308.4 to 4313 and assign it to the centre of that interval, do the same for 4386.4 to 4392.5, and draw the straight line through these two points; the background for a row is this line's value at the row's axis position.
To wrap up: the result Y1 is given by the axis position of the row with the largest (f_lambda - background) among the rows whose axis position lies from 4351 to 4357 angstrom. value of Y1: 4351.72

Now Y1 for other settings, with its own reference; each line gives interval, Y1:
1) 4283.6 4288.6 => 4284.12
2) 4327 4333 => 4332.73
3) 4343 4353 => 4347.72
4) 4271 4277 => 4276.23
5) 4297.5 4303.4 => 4297.95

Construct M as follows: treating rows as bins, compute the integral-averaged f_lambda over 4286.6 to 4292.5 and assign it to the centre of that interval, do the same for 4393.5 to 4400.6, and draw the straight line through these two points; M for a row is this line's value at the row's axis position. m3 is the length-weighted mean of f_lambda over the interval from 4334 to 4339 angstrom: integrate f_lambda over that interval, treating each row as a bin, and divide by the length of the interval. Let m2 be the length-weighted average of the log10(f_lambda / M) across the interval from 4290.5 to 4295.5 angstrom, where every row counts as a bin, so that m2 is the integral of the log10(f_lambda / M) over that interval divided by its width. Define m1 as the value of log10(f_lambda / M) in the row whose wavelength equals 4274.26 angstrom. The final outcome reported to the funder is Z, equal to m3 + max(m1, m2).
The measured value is 13.3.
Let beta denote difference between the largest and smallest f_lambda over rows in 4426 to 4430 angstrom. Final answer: 0.1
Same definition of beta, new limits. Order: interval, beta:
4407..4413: 0.3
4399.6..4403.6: 0.3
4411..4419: 0.3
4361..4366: 0.1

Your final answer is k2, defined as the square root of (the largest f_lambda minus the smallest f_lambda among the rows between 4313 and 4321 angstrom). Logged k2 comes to 1.14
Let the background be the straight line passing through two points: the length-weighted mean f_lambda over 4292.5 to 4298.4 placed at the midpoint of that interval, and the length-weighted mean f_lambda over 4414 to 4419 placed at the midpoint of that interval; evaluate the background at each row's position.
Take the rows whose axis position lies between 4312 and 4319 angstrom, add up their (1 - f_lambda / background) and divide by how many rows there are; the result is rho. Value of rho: -0.03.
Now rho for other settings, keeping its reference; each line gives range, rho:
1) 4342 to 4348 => -0.04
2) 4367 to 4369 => 0.00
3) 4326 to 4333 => -0.14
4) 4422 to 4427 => -0.01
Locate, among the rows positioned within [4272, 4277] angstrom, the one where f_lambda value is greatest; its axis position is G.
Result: 4276.23 angstrom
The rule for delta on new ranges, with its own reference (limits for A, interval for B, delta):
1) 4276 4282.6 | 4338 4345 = 5.4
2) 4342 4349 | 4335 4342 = 0.7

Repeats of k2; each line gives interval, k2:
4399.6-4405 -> 0.71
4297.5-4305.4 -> 0.71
